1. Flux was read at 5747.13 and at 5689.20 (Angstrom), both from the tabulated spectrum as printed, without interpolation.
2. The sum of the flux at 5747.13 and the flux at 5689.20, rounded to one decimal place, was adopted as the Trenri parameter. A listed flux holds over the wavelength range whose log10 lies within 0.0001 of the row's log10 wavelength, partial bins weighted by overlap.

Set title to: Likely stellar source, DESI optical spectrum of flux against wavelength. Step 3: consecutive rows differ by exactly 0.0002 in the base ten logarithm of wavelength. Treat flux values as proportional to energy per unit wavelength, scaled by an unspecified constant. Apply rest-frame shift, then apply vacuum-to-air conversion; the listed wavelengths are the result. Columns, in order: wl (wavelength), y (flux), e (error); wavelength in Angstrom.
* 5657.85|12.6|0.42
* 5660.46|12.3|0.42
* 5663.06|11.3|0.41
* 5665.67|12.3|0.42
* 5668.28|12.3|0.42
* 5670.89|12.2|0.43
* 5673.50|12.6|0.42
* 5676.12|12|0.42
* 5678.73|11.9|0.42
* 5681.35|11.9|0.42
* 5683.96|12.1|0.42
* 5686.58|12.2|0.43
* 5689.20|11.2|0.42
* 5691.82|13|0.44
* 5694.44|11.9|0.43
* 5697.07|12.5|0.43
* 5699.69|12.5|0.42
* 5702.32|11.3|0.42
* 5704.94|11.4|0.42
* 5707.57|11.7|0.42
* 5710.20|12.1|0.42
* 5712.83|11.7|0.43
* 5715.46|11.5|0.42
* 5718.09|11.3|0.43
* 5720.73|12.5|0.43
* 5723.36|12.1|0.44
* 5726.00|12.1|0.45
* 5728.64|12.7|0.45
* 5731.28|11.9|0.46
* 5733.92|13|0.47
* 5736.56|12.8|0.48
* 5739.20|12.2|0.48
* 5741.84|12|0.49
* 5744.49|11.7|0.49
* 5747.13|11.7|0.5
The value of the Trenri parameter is 22.9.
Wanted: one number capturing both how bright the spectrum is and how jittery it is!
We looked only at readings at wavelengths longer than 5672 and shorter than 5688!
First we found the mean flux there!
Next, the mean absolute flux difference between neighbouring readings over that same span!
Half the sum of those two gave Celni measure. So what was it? 6.16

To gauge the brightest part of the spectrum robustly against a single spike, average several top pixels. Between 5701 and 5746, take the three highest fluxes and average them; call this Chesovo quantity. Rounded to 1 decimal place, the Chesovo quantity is 12.8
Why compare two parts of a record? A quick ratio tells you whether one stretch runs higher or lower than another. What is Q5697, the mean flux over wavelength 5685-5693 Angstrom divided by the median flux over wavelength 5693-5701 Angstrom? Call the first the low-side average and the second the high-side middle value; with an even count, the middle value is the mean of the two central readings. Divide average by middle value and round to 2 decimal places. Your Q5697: 0.97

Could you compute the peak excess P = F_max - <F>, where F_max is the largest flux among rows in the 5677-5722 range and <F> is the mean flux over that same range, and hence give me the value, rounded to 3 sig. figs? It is 1.08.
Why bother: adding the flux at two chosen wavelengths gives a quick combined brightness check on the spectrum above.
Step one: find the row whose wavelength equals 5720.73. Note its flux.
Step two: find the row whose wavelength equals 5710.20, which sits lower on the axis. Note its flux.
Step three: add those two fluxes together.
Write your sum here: 24.6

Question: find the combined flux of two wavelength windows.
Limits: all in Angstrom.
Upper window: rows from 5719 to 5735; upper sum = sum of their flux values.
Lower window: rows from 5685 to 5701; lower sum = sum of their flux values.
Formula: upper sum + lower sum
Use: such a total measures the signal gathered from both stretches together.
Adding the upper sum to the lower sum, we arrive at 148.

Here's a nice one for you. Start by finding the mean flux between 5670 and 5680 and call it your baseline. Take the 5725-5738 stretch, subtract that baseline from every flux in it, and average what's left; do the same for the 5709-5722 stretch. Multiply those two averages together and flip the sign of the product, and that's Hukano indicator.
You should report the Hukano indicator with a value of 0.12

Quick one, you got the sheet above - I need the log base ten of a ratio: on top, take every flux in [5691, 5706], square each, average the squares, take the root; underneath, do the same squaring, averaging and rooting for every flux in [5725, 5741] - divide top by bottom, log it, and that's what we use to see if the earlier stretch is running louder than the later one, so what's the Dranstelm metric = -0.012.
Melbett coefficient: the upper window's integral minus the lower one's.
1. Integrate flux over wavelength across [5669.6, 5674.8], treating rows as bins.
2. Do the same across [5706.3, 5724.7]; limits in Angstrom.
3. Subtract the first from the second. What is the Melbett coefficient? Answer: 153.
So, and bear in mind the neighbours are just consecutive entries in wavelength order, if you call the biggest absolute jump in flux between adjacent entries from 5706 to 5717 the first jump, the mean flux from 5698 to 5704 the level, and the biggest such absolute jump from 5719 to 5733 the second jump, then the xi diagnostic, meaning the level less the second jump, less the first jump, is 10.7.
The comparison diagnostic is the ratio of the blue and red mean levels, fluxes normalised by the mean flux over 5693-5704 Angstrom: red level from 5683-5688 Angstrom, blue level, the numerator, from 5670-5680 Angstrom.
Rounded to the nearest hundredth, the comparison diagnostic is 1.00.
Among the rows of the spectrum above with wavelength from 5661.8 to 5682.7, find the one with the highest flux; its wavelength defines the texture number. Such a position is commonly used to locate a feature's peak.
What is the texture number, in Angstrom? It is 5673.50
